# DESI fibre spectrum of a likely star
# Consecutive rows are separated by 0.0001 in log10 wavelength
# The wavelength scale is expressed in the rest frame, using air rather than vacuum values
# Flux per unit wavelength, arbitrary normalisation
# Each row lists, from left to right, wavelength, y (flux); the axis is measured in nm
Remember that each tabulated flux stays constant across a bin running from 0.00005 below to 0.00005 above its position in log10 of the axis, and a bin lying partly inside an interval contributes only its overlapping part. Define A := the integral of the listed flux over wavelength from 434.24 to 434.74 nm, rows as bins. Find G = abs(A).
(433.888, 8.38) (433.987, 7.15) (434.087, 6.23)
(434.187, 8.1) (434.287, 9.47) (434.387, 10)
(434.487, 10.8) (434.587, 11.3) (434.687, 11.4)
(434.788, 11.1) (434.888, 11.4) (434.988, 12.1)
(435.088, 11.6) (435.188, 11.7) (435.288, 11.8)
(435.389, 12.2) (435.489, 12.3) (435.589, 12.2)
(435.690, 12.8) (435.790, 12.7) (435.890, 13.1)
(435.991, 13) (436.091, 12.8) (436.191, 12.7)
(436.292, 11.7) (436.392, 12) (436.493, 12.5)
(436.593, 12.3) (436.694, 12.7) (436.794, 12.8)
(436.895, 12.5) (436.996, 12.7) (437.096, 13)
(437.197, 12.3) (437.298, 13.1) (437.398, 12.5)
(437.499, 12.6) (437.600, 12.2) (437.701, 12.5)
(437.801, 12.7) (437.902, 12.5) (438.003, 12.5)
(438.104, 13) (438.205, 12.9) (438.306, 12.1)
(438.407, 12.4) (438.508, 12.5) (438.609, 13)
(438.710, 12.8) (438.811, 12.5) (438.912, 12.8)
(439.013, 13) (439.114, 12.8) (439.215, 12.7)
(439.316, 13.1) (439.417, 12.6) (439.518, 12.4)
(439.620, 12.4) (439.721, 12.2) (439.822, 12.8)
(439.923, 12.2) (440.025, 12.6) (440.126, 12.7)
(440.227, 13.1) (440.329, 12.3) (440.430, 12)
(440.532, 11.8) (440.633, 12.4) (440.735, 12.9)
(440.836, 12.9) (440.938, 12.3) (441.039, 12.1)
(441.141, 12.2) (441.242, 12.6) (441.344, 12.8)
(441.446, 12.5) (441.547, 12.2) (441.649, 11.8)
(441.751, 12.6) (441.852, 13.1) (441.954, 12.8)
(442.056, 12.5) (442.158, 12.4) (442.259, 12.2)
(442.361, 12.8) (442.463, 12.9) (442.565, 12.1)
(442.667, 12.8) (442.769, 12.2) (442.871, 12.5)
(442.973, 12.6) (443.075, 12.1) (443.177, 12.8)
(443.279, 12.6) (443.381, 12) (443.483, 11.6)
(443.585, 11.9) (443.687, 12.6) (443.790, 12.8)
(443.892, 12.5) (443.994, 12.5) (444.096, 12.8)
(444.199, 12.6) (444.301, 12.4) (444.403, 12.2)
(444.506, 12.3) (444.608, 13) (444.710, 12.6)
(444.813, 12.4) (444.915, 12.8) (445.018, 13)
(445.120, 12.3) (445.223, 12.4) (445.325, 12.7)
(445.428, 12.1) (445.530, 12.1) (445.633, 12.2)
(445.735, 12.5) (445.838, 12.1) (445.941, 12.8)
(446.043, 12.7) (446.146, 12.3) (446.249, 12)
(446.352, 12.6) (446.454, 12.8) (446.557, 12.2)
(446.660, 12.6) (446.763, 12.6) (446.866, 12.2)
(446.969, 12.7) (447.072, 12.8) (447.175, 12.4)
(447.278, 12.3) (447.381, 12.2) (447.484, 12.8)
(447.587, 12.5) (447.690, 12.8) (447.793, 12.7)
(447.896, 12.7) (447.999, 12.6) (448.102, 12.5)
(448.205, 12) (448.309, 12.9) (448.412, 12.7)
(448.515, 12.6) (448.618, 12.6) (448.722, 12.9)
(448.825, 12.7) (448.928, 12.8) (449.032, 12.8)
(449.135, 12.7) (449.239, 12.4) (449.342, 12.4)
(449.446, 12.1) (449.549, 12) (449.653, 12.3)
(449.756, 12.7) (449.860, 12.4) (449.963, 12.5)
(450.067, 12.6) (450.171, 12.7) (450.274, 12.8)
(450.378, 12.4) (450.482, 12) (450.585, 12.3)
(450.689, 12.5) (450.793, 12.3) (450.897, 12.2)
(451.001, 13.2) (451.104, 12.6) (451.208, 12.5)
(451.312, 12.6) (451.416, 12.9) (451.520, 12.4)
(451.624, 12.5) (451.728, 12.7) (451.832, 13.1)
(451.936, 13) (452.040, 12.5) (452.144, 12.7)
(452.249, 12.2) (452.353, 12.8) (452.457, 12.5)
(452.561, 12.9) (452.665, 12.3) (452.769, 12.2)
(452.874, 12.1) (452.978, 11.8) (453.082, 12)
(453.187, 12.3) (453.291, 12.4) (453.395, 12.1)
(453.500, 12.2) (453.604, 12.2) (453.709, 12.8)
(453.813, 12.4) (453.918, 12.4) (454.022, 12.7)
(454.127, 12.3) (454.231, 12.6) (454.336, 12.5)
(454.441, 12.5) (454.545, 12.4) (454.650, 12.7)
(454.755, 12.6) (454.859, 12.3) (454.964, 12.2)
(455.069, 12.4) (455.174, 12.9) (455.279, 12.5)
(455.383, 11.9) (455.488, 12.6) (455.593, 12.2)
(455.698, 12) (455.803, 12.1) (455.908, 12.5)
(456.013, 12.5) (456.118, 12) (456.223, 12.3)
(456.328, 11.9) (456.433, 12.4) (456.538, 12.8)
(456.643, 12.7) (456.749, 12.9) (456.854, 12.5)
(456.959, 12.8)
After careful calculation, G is 5.3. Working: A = 5.29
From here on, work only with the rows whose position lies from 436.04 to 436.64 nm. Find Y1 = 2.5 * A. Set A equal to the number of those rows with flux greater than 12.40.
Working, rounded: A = 3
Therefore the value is 7.5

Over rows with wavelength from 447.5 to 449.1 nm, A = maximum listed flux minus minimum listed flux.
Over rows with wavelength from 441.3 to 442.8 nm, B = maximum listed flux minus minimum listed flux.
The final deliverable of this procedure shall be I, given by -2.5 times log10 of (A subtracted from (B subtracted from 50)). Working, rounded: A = 0.90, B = 1.30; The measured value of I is -4.20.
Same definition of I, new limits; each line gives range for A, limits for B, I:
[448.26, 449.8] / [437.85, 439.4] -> -4.21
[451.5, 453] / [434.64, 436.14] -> -4.17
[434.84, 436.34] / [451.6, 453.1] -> -4.18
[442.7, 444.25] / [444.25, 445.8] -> -4.20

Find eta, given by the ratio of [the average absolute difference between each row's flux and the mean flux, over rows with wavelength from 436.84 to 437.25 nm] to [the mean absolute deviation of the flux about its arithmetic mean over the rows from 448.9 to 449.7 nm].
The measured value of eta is 0.91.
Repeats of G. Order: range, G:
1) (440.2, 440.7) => 6.1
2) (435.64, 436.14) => 6.4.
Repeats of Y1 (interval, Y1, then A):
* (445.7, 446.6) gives 12.5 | 5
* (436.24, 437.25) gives 15.0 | 6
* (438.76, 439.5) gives 17.5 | 7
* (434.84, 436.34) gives 15.0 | 6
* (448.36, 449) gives 15.0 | 6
